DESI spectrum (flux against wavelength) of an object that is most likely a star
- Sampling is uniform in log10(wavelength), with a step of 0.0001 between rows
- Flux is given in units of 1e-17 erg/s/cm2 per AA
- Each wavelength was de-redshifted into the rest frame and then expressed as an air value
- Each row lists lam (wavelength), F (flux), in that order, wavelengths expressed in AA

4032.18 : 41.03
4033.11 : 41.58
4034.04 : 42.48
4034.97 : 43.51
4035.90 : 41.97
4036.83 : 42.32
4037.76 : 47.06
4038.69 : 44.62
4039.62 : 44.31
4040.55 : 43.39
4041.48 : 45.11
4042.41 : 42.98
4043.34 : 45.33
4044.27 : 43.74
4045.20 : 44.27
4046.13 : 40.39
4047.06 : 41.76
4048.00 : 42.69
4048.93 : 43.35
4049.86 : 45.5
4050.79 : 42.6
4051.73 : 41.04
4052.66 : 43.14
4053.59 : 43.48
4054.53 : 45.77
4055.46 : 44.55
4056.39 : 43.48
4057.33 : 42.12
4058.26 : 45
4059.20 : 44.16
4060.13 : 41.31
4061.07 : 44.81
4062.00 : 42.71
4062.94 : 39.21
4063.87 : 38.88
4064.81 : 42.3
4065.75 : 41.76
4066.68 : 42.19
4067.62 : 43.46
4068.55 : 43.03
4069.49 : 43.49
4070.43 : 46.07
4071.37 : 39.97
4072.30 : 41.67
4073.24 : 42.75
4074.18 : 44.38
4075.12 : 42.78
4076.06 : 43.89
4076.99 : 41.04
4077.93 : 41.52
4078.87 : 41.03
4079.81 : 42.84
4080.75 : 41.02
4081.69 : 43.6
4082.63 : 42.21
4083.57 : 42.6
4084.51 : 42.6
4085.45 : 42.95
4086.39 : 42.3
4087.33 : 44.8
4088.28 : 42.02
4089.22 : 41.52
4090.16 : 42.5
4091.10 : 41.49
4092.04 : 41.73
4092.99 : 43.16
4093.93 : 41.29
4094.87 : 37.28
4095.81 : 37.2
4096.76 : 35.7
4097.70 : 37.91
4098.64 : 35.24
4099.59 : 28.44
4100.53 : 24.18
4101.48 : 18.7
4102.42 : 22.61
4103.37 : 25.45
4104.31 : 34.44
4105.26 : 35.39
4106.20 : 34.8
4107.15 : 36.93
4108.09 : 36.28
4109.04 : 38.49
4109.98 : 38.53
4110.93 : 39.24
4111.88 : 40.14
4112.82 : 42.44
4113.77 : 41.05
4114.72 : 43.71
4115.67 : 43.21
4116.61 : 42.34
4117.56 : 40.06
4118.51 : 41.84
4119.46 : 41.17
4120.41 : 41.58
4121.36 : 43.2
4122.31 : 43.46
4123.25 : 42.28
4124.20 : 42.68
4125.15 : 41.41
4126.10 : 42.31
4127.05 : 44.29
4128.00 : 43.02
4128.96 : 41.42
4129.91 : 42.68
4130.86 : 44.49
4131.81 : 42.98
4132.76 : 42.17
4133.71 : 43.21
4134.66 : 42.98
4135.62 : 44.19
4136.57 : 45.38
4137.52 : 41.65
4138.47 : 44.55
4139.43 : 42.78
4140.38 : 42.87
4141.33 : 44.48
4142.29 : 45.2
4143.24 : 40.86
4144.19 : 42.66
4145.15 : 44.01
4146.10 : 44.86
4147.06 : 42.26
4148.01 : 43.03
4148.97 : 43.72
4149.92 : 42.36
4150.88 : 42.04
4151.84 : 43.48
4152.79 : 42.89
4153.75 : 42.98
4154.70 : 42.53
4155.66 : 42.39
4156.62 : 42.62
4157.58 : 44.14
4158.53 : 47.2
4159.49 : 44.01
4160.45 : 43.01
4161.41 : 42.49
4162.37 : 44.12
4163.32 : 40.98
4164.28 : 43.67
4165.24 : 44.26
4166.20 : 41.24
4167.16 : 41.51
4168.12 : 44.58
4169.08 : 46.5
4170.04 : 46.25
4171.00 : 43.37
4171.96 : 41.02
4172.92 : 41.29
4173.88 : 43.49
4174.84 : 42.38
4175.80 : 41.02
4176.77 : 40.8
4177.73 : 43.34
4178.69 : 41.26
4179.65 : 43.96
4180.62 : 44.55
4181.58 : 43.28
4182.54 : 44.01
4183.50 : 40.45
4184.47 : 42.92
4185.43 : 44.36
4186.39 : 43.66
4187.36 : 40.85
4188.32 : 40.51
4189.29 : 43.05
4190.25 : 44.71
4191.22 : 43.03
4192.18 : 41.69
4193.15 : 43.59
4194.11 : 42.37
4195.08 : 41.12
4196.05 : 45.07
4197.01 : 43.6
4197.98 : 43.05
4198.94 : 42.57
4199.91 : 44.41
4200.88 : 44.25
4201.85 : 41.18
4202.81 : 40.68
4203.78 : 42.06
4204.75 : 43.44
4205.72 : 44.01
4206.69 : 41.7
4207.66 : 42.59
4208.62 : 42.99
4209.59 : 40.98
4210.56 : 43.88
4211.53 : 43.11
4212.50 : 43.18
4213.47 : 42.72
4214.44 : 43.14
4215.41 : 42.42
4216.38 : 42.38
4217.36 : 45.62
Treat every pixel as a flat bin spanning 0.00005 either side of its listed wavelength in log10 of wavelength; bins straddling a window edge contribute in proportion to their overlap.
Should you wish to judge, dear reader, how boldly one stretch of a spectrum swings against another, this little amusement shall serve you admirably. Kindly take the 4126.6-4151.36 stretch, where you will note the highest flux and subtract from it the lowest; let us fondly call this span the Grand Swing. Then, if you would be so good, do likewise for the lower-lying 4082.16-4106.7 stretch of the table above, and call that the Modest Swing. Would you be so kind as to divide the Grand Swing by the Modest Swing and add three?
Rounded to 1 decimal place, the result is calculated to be 3.2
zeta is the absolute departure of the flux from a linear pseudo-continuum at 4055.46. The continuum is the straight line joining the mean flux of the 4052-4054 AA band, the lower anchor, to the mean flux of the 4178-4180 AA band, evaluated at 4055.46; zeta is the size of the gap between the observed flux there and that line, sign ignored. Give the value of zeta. 1.3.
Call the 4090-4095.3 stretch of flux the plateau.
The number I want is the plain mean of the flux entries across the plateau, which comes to 41.2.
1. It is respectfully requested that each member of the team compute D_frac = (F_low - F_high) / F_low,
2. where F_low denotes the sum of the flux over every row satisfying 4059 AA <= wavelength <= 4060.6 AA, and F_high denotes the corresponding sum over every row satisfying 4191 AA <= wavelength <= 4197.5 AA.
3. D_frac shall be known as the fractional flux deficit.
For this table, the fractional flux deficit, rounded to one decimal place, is -2.5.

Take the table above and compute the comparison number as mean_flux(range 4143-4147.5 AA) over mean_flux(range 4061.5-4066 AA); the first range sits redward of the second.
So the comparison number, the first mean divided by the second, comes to 1.05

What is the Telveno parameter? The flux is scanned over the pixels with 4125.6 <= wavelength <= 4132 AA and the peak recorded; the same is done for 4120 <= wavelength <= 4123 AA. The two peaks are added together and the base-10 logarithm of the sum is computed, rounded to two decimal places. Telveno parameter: 1.94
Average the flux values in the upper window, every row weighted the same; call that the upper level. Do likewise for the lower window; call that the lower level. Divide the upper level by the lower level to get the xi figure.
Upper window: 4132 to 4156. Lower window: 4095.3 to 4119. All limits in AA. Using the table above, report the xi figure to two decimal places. 1.21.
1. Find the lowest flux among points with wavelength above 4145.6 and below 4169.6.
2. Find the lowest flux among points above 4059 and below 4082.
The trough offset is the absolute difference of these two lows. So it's 2.1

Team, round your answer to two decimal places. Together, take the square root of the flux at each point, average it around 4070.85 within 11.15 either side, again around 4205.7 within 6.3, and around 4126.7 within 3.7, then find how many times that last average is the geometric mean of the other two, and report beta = 1.00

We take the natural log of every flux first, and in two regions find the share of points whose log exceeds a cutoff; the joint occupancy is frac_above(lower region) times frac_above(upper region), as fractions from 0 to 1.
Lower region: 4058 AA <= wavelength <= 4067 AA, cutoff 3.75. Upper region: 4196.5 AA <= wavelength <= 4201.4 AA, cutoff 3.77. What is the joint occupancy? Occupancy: 0.24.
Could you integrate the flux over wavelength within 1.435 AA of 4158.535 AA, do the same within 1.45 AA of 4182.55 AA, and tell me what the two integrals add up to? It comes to 253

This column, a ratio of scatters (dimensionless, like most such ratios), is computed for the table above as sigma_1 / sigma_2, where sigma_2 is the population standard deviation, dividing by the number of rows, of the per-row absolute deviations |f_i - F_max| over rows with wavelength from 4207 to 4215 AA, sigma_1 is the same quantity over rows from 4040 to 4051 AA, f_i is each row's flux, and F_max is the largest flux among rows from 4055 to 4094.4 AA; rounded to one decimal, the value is 1.8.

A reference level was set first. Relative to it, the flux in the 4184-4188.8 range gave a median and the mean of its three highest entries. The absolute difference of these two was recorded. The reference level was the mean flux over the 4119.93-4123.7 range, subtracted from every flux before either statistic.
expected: 0.73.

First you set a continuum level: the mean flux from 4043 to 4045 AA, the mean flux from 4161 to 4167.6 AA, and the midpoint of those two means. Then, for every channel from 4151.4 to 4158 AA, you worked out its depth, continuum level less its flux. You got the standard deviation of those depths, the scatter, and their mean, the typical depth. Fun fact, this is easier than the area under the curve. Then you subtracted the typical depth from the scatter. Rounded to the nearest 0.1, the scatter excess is 0.0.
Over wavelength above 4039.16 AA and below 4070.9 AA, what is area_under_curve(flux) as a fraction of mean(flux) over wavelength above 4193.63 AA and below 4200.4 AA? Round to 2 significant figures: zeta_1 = 32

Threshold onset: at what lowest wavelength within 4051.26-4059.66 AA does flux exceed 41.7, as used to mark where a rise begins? 4052.66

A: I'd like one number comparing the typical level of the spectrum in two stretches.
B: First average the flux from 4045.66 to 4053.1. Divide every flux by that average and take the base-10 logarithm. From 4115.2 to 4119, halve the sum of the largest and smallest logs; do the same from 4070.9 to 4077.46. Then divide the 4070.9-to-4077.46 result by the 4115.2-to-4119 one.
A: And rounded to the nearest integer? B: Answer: 0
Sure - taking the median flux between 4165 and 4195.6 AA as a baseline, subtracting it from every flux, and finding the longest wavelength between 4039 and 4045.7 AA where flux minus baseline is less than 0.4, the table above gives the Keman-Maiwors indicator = 4042.41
